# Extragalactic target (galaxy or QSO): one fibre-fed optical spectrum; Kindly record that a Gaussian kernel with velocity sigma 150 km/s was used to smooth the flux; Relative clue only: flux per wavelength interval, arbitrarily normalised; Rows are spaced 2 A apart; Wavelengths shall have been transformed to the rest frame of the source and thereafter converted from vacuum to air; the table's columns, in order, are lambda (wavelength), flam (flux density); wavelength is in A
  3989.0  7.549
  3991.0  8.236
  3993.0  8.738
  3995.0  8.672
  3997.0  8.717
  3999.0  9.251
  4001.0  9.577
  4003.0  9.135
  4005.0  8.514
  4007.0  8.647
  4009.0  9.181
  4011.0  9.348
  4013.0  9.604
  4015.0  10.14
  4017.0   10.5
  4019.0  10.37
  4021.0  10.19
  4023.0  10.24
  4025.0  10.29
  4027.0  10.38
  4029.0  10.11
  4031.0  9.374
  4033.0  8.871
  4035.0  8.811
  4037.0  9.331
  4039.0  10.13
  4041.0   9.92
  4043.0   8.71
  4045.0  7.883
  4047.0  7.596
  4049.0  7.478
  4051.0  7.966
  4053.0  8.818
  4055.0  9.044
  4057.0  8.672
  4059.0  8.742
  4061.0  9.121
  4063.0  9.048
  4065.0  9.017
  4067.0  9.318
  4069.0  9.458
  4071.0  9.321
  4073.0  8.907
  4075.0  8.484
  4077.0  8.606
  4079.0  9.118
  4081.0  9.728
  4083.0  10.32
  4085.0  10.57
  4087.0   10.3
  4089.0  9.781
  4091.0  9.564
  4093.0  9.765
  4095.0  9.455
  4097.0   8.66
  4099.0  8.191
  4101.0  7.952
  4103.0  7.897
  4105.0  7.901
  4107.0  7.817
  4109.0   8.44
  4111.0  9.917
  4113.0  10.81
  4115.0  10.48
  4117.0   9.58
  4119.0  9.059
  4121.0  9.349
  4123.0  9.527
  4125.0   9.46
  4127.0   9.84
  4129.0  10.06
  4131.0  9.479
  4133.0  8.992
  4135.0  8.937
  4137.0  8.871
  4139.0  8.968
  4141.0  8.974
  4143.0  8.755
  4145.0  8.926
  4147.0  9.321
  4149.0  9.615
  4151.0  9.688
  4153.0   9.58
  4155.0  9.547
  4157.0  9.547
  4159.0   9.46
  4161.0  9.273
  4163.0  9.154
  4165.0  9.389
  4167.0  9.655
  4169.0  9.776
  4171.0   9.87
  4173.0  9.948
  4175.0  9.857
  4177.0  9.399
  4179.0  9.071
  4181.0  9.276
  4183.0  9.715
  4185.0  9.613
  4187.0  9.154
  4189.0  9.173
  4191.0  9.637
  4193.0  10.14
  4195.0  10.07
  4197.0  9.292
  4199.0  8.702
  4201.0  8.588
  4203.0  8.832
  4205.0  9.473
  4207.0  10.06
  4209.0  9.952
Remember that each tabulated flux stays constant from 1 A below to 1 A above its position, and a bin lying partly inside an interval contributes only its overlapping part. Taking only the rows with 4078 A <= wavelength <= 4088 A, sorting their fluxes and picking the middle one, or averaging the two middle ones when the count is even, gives 10.3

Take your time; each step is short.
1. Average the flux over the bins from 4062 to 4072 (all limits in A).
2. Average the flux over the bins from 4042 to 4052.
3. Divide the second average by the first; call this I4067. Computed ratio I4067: 0.86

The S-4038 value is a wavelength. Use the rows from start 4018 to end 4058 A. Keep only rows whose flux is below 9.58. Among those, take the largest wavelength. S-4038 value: 4057.0 A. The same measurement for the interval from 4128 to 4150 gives 4147.0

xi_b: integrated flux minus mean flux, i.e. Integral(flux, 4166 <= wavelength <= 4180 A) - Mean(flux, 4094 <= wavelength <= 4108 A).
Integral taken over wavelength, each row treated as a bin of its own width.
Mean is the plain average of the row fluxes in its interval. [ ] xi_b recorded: 127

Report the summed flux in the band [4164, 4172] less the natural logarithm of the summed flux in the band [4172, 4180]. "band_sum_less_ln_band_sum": 35.0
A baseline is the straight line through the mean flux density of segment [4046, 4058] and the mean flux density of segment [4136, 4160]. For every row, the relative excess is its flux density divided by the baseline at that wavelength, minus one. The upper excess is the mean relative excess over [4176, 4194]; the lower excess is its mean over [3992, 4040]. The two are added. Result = 0.18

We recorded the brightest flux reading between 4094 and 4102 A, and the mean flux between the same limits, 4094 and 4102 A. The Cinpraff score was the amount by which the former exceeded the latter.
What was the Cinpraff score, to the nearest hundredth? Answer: 0.89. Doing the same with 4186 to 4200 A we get 0.69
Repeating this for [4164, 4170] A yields 0.17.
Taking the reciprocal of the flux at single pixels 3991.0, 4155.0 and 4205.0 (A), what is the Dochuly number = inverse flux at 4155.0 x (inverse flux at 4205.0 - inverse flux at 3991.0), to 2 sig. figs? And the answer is -0.0017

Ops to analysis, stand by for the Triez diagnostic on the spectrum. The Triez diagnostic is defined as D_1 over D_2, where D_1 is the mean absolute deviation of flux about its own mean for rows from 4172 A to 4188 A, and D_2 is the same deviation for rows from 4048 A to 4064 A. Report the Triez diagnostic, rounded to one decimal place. 0.6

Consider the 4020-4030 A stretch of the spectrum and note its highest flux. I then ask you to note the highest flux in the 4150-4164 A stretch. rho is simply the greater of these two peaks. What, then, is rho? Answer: 10.4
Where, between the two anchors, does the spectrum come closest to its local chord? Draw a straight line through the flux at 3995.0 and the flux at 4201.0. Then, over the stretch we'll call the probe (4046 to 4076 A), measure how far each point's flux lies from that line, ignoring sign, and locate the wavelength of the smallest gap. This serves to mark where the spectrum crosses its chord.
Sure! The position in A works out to 4057.0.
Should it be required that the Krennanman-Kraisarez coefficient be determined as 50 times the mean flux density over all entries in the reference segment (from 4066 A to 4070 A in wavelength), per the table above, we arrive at 469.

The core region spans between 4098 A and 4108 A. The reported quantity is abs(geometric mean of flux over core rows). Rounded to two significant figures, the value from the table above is 8.0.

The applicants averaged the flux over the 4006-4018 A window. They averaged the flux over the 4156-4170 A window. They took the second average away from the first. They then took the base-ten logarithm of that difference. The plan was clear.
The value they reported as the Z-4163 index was -1.0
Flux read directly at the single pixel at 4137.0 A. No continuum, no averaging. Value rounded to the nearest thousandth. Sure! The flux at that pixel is 8.871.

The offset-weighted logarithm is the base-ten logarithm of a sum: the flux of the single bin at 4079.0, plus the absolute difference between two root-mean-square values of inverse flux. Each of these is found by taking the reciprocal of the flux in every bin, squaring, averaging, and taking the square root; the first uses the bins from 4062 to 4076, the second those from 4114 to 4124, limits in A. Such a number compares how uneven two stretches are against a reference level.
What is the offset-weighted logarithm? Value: 0.960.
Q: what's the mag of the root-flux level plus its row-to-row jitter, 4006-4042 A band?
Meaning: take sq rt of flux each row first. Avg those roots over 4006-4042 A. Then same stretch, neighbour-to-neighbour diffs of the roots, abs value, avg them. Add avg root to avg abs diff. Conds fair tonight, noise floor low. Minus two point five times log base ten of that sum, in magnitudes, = -1.25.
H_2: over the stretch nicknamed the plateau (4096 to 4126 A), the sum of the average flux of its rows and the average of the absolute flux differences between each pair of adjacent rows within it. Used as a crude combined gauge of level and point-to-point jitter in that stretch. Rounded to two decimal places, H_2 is 9.44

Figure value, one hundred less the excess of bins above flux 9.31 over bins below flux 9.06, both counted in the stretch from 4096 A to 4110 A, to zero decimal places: 107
